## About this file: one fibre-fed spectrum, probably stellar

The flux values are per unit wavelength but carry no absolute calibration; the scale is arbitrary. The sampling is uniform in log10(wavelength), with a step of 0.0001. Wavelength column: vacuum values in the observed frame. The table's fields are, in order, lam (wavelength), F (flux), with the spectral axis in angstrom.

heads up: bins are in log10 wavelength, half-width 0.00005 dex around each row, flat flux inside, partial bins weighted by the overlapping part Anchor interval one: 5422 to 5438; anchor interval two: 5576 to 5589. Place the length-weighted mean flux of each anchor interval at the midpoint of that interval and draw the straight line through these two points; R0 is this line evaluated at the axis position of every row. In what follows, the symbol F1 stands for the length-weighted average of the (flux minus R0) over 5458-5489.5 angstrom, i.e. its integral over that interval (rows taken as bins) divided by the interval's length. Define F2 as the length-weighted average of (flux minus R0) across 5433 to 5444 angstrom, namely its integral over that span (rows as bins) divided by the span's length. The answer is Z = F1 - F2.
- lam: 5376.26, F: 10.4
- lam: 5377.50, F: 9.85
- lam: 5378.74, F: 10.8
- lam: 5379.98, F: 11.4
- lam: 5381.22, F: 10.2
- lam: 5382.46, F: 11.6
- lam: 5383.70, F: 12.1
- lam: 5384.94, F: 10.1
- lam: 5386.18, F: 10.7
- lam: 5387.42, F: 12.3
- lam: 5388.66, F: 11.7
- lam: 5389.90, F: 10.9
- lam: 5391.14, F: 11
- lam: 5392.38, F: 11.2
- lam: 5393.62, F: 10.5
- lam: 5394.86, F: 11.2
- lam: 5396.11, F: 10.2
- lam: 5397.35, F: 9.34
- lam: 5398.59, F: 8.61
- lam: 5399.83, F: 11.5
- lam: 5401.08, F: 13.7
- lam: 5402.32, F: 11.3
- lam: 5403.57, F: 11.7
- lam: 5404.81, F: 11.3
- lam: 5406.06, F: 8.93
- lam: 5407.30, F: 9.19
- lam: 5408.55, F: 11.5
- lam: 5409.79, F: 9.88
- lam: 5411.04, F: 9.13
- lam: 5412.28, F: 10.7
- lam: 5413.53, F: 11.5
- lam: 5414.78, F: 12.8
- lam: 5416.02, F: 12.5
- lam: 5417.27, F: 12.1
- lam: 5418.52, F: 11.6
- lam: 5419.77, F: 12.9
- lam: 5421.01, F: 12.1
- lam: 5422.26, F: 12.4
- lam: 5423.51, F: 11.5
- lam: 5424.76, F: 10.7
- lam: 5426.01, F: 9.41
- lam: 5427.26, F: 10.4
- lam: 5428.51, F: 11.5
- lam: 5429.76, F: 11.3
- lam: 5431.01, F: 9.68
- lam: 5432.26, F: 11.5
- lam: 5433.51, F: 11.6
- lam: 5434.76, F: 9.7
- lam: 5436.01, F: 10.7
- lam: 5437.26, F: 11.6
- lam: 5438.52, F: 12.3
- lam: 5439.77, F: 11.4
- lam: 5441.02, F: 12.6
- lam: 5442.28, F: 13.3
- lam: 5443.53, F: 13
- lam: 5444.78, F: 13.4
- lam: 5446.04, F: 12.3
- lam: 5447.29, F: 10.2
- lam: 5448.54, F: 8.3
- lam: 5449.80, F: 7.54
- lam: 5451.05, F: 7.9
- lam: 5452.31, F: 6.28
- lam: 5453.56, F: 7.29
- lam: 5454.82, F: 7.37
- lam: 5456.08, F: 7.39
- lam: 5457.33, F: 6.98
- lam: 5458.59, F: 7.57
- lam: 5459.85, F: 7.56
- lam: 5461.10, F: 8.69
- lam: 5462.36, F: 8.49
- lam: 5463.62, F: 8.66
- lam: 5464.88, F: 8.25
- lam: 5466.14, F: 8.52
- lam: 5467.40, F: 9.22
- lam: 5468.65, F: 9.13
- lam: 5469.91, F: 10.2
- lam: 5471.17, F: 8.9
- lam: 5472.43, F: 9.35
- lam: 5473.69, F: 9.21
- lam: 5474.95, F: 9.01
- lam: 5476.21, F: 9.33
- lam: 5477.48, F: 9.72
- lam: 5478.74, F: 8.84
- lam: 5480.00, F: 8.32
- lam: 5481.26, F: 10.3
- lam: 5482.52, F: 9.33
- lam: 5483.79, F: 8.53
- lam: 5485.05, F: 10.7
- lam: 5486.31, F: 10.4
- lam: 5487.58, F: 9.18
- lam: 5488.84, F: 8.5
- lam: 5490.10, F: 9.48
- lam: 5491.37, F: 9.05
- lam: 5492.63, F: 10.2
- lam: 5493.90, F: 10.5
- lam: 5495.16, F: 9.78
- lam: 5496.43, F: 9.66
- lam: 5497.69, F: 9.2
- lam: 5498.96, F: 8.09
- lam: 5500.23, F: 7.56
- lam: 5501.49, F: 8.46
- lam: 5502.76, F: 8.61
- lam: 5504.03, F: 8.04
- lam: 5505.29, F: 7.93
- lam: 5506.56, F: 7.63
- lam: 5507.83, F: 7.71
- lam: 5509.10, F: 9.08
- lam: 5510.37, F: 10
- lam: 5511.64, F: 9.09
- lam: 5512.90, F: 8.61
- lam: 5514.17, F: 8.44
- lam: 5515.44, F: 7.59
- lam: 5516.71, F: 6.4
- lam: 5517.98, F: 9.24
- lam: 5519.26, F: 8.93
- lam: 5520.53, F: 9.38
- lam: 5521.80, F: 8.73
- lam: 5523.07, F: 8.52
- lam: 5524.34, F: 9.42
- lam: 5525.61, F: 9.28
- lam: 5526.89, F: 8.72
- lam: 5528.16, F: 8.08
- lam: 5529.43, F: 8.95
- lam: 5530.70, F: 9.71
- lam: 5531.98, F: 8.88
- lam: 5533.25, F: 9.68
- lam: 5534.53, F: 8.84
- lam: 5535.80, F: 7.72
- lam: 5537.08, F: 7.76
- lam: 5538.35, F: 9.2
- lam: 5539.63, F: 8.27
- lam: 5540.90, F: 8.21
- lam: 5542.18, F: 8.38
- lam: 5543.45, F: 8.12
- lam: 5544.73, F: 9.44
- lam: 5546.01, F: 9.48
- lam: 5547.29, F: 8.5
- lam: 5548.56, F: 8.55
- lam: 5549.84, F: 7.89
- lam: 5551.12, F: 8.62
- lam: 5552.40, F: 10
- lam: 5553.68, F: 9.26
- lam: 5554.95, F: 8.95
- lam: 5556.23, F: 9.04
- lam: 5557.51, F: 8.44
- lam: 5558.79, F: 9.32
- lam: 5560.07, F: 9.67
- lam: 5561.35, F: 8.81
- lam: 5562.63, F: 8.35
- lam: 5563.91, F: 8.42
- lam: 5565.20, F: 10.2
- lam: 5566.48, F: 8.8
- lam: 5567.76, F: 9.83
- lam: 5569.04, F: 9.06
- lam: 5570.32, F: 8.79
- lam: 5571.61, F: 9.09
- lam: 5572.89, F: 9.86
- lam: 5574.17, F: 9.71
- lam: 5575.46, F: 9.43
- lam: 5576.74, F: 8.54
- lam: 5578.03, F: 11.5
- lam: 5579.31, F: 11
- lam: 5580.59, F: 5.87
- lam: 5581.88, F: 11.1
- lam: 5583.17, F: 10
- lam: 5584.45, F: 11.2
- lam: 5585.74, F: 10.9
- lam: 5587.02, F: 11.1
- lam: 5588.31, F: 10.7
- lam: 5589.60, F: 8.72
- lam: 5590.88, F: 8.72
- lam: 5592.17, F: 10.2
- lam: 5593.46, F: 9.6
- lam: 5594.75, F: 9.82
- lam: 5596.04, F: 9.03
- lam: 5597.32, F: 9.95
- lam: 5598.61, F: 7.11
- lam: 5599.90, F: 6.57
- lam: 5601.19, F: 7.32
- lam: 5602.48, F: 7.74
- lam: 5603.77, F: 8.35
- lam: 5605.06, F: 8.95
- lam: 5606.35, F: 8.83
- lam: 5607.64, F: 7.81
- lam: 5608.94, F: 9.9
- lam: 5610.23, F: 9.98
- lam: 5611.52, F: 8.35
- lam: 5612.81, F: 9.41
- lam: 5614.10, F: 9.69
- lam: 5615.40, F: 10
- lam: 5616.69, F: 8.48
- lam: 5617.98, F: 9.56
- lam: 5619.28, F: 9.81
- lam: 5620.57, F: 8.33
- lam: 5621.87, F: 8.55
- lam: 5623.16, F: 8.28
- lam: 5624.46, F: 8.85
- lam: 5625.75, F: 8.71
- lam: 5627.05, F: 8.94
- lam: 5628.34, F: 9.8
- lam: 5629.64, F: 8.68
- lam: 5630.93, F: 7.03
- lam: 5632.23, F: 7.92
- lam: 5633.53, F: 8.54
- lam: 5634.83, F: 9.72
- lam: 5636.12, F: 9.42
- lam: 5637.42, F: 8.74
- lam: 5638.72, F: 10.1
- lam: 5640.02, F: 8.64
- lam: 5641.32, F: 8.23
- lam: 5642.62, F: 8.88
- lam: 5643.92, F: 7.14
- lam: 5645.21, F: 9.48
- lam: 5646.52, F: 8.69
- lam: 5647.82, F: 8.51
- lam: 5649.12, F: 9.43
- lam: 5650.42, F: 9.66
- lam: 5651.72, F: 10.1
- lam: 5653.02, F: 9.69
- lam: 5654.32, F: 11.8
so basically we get -2.6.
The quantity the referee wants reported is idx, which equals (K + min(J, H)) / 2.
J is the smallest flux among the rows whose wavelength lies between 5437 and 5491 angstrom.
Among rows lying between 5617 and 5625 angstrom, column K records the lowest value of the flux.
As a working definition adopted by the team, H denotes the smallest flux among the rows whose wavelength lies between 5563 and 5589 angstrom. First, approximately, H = 5.87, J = 6.28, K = 8.28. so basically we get 7.1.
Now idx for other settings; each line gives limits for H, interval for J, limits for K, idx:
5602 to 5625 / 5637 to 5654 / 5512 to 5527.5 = 6.8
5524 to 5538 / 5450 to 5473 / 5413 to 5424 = 8.9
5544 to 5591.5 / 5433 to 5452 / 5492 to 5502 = 6.7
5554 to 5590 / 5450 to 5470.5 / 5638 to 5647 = 6.5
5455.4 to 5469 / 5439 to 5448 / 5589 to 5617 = 6.8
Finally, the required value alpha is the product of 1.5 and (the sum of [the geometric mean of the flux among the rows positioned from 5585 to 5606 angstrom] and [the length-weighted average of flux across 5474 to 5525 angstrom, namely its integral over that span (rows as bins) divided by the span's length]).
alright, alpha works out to 26.8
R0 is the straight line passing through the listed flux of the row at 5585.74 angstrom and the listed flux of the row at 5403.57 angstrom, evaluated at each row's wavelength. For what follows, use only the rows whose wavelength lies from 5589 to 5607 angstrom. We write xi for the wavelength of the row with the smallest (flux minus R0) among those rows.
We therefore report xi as 5599.90 angstrom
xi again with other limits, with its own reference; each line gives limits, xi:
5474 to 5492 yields 5480.00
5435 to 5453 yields 5452.31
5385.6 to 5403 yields 5398.59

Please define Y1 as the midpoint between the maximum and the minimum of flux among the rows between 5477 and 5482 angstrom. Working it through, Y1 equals 9.3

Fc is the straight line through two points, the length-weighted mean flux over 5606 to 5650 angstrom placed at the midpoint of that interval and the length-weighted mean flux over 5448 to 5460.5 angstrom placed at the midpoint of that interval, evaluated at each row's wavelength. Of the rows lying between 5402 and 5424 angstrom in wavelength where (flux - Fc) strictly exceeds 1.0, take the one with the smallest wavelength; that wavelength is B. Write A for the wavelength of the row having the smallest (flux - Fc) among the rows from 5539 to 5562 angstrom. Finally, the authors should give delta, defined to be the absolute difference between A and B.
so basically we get 147.5 angstrom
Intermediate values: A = 5549.84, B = 5402.32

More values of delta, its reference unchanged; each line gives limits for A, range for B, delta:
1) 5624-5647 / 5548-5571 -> 91.5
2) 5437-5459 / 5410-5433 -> 41.3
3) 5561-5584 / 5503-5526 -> 71.5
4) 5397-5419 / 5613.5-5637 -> 216.8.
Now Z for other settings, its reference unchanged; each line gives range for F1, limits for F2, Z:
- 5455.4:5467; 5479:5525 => -1.1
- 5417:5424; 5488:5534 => 2.9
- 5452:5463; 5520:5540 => -1.6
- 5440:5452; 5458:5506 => 1.7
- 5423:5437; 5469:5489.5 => 1.2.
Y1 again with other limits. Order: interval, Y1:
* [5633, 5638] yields 9.1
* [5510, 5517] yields 8.2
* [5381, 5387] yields 11.1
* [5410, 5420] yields 11.0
